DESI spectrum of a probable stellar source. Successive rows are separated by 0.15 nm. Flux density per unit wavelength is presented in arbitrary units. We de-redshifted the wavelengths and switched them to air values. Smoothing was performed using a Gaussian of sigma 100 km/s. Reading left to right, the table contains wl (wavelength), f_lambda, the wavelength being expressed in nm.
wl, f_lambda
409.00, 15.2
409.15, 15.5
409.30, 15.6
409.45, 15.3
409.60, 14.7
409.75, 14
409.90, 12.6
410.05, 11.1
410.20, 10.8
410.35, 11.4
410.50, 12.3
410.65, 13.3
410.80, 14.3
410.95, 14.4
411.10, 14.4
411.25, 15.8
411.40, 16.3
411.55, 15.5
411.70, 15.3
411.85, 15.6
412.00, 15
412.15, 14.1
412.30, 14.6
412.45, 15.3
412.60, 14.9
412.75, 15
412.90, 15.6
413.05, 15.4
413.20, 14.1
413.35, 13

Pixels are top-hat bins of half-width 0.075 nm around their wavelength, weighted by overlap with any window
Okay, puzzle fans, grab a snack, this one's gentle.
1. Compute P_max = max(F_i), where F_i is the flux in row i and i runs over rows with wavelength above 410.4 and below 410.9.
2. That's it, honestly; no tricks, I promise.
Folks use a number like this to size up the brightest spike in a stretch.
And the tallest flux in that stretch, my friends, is 14.3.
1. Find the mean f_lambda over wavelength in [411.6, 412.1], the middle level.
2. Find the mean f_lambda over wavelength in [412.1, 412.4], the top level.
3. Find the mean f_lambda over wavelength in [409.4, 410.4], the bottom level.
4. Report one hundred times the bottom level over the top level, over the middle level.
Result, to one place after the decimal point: 5.8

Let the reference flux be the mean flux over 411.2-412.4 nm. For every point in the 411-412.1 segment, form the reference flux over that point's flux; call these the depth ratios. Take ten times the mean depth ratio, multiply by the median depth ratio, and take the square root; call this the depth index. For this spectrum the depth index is 3.13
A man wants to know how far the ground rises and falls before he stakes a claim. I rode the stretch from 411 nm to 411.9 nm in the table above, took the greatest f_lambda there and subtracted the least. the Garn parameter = 1.9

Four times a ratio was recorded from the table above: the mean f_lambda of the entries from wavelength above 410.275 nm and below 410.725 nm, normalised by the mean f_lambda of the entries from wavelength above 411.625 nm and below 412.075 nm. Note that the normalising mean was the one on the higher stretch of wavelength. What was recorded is 3.2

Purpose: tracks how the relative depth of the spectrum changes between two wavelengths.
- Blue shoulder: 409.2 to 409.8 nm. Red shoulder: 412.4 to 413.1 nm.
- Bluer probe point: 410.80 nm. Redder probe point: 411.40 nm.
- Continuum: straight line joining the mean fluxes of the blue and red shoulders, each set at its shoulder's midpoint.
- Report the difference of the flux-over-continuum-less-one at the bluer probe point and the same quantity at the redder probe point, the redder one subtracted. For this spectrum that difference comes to -0.13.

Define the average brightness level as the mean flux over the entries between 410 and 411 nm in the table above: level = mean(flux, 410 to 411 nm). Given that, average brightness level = 12.5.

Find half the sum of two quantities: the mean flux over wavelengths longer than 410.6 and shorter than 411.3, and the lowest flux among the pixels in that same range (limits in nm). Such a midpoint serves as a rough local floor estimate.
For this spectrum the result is 13.9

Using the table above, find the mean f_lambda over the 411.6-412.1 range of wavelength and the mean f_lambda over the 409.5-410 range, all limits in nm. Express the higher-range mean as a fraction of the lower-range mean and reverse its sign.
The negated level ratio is -1.11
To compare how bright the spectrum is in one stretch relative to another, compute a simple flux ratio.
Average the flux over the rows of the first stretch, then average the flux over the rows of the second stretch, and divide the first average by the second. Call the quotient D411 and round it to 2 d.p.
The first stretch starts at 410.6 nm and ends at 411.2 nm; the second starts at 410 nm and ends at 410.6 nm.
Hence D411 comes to 1.24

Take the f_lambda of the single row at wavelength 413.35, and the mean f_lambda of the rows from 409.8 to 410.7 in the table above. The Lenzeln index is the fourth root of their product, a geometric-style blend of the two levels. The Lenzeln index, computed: 3.53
